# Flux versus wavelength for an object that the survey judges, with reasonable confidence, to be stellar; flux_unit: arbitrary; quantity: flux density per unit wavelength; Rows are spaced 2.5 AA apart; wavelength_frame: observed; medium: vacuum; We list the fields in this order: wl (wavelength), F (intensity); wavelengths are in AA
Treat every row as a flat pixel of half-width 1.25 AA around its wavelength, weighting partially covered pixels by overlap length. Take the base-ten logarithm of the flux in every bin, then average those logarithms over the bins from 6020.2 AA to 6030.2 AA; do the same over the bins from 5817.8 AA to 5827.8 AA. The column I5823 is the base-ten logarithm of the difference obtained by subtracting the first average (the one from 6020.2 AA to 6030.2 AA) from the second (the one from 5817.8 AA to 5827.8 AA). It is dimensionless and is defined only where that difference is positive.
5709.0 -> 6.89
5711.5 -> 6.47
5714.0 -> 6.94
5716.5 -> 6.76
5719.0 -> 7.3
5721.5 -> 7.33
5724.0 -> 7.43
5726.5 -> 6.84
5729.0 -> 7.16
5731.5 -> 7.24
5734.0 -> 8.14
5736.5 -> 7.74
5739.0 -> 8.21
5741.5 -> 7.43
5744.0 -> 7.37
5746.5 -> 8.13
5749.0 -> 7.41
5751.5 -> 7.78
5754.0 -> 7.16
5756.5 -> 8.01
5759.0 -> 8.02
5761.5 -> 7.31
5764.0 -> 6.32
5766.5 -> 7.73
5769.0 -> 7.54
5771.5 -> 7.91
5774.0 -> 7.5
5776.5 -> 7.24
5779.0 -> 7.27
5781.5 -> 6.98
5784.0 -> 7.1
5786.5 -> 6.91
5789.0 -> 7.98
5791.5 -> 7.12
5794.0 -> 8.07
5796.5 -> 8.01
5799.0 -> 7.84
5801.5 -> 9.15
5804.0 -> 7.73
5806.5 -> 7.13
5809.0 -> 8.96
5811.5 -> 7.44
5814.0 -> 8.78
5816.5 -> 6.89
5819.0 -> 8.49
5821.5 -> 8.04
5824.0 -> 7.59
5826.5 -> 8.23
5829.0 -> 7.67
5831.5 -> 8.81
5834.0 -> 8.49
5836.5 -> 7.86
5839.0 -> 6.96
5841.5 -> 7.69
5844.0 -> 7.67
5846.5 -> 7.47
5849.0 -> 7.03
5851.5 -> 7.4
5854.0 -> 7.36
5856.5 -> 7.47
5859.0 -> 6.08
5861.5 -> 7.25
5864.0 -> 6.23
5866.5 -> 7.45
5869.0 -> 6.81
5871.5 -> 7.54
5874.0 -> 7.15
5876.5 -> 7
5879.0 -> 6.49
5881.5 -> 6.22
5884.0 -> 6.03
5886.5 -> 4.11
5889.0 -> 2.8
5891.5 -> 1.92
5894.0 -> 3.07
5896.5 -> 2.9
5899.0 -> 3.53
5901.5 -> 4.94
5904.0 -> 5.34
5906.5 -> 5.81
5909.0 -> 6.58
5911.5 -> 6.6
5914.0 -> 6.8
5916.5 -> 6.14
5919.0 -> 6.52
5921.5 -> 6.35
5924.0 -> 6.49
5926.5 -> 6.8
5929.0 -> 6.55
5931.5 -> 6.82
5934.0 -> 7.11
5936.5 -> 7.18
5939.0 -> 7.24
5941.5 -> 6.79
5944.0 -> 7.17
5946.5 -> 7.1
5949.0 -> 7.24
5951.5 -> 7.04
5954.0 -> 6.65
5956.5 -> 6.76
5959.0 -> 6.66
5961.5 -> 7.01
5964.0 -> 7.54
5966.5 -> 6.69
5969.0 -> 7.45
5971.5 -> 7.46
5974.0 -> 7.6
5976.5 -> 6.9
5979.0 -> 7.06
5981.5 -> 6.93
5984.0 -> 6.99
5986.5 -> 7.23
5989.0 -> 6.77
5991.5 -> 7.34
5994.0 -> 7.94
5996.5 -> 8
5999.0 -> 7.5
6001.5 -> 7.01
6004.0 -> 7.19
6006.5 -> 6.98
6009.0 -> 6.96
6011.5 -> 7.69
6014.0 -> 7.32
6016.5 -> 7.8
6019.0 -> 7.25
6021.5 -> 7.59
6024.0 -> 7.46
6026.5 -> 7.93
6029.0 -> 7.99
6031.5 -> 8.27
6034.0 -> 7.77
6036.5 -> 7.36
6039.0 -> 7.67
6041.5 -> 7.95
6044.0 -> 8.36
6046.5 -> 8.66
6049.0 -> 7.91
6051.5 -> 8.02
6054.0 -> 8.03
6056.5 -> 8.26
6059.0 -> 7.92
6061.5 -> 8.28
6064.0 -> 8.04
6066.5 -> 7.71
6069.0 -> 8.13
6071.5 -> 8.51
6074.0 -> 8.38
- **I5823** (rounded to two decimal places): -1.73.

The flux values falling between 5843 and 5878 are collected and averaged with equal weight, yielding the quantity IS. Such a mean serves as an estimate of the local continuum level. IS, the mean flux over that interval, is 7.1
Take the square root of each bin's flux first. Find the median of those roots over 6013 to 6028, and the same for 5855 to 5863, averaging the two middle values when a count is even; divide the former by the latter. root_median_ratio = 1.02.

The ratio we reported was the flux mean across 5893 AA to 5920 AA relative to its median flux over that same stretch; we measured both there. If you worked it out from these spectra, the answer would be 0.91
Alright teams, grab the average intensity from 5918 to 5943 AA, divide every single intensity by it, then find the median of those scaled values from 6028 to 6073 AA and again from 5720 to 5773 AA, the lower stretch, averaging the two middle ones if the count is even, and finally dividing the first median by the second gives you 1.08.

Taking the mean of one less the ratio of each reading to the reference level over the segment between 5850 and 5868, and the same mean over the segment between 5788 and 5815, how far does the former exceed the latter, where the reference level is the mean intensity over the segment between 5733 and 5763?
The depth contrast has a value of 0.13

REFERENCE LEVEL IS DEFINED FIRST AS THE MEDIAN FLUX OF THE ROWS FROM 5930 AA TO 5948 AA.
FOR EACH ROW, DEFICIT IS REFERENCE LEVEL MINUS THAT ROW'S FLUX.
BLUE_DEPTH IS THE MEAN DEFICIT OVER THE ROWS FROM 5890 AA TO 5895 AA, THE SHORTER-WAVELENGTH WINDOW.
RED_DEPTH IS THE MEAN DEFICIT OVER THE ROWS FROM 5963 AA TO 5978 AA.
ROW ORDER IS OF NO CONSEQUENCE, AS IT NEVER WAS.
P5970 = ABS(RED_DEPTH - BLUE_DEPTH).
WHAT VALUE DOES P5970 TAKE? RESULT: 4.8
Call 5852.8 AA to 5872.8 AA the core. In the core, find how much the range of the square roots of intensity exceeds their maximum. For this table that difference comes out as -2.47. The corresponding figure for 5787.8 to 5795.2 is -2.67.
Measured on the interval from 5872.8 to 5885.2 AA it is -2.46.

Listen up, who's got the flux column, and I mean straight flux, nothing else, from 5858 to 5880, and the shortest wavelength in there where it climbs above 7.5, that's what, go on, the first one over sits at 5871.5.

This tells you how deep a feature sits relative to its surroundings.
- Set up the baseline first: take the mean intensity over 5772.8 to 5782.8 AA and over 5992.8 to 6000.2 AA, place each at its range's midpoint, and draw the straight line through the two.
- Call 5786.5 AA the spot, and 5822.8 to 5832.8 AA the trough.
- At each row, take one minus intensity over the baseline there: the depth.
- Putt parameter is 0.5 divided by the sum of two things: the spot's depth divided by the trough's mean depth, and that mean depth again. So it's -0.8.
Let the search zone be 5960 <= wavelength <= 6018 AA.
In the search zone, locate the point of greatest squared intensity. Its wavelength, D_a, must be 5996.5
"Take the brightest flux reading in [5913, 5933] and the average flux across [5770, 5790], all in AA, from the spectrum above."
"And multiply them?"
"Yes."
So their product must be 50.2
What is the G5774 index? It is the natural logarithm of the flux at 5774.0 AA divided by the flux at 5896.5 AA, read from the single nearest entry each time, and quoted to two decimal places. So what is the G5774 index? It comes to 0.95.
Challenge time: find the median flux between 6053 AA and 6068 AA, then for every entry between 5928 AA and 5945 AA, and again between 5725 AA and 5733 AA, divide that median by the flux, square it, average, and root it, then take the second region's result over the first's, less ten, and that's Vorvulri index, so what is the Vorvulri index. -9.02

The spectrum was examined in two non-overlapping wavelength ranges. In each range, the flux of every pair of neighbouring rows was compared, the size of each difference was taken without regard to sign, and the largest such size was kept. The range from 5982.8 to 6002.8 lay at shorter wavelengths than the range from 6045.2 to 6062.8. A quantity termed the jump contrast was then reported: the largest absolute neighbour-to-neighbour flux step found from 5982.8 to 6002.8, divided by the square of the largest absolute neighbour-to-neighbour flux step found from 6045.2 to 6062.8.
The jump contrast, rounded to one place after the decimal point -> 1.1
